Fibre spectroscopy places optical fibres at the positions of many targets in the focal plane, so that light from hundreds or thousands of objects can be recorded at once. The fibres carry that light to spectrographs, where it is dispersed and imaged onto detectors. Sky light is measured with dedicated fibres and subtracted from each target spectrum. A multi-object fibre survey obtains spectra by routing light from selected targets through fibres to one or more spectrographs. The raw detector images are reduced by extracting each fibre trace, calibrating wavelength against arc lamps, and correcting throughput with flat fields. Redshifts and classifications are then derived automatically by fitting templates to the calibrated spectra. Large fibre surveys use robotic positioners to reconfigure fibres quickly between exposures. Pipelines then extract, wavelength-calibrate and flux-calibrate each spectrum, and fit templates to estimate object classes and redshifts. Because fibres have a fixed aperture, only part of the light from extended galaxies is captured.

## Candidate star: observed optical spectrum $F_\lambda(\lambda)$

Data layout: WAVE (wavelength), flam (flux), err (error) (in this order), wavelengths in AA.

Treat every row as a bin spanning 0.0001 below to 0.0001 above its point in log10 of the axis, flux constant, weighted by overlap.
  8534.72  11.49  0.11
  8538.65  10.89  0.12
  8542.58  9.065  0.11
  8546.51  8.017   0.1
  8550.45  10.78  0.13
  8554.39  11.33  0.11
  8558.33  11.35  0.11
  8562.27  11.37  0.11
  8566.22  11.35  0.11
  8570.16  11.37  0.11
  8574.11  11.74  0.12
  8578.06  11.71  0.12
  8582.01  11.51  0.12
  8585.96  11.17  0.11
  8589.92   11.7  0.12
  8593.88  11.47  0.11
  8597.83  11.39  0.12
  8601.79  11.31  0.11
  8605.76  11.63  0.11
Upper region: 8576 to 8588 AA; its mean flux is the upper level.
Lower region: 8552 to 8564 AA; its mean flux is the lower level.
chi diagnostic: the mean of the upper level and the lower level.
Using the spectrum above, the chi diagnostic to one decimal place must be 11.4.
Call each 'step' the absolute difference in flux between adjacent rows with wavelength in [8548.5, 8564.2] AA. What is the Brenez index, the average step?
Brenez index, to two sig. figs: 0.20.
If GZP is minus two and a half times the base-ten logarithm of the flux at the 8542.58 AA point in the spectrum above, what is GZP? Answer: -2.39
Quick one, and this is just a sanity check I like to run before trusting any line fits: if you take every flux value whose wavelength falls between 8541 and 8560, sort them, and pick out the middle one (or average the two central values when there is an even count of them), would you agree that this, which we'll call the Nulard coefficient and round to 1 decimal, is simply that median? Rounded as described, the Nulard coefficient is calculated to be 10.8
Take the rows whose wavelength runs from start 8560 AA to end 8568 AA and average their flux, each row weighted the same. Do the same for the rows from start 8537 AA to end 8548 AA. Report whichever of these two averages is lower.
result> 9.3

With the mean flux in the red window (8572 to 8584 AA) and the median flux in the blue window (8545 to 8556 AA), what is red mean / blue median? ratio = 1.08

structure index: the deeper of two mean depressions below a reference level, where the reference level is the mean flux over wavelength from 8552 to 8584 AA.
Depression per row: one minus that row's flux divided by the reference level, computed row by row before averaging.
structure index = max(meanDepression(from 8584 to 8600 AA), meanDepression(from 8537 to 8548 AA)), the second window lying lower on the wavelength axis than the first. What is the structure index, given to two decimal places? 0.19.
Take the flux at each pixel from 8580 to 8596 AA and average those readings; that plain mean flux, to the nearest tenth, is 11.5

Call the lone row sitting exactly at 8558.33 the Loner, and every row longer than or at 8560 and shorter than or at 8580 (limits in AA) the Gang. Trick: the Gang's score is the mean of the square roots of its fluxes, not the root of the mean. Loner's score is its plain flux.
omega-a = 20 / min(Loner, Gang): 5.90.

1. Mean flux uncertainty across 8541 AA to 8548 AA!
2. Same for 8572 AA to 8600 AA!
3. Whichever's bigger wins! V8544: 0.1171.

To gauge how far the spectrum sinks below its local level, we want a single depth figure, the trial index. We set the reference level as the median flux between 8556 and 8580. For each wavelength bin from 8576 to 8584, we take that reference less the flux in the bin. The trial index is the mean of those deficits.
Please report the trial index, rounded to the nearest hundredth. -0.24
